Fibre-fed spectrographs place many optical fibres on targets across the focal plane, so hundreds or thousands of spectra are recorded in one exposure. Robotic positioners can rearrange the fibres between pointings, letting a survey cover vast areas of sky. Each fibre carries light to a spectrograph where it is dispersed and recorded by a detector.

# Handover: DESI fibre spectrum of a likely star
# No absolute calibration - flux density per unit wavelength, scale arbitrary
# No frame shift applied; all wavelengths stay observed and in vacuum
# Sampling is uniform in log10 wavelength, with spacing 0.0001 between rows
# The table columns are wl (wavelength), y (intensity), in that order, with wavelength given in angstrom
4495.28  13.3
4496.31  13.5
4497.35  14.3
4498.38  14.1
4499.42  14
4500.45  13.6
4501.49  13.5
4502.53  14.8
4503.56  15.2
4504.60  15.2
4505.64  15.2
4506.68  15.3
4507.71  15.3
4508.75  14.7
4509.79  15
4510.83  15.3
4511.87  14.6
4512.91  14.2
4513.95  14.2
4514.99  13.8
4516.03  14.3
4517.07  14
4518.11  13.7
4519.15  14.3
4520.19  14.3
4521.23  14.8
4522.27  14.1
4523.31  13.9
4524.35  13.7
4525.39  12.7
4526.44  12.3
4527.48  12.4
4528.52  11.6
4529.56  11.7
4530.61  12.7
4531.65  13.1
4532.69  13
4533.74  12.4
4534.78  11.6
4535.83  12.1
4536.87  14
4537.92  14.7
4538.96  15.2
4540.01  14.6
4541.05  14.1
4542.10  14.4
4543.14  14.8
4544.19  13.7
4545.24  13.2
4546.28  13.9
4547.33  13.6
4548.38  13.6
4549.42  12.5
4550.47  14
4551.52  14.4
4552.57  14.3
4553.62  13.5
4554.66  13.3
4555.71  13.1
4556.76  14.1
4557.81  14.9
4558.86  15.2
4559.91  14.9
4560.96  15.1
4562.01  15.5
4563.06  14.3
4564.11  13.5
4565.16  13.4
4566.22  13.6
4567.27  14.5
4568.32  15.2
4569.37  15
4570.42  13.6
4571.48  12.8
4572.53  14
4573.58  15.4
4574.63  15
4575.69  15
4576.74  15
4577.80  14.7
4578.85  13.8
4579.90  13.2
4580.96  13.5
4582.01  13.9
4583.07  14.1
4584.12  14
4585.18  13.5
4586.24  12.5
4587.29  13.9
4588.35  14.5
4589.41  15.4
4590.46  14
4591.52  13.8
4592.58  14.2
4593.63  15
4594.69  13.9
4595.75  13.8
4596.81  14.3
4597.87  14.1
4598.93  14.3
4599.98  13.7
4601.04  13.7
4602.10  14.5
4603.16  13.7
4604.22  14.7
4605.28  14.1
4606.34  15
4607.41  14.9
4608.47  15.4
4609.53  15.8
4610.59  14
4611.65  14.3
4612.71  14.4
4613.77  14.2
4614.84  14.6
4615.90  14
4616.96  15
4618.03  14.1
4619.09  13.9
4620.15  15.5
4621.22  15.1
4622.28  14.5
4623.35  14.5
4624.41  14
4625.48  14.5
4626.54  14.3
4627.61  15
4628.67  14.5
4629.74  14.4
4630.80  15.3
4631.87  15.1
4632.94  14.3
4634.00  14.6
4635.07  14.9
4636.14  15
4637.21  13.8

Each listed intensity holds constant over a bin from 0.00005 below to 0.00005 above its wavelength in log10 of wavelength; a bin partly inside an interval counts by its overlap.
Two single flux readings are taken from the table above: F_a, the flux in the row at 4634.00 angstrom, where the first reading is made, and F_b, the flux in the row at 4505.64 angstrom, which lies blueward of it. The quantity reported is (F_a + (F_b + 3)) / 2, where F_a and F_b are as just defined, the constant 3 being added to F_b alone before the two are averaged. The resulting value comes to 16.4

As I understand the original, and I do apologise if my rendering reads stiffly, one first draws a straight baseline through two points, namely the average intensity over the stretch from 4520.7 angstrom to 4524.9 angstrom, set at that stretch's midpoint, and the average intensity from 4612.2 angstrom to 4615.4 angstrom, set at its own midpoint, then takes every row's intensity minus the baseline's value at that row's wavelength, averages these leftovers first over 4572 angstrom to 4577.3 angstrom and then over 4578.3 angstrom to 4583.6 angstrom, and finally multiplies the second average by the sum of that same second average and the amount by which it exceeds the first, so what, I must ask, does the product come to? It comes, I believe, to 1.1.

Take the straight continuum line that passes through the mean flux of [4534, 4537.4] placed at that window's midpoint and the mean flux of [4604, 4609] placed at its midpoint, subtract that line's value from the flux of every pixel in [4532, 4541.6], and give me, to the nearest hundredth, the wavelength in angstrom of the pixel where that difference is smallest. 4534.78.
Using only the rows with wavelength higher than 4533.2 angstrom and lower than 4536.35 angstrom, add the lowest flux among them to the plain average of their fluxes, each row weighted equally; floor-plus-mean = 23.6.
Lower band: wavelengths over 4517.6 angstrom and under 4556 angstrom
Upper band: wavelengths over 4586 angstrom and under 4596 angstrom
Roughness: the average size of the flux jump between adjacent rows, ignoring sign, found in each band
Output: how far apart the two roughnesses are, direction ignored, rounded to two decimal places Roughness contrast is 0.22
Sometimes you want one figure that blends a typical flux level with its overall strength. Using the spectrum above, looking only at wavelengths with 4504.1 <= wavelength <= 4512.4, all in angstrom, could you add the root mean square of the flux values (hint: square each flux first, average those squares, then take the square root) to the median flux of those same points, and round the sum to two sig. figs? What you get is 30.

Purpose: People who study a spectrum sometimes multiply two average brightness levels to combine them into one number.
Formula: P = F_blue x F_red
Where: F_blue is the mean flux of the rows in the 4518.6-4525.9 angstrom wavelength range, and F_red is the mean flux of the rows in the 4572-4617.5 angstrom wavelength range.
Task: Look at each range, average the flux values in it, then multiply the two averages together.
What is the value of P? 200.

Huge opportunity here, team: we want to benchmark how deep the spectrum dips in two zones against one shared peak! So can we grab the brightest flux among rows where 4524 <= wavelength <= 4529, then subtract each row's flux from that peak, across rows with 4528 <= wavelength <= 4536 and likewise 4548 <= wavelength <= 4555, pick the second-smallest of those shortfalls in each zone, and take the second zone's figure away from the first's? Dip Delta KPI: 1.3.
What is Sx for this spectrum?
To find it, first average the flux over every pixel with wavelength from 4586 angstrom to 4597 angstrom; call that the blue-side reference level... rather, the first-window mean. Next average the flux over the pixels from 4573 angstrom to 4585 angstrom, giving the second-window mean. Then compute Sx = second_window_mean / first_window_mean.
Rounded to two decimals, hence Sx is 1.01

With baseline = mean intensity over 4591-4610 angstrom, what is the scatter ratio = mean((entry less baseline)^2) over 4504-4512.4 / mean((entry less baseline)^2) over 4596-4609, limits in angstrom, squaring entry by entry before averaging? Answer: 2.0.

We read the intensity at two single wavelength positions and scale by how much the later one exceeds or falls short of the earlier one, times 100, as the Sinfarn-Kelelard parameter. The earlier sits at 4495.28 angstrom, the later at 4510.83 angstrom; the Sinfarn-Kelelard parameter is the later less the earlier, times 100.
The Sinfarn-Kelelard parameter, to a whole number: 200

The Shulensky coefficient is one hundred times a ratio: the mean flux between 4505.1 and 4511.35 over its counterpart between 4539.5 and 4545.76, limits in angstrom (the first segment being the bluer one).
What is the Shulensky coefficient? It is 107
